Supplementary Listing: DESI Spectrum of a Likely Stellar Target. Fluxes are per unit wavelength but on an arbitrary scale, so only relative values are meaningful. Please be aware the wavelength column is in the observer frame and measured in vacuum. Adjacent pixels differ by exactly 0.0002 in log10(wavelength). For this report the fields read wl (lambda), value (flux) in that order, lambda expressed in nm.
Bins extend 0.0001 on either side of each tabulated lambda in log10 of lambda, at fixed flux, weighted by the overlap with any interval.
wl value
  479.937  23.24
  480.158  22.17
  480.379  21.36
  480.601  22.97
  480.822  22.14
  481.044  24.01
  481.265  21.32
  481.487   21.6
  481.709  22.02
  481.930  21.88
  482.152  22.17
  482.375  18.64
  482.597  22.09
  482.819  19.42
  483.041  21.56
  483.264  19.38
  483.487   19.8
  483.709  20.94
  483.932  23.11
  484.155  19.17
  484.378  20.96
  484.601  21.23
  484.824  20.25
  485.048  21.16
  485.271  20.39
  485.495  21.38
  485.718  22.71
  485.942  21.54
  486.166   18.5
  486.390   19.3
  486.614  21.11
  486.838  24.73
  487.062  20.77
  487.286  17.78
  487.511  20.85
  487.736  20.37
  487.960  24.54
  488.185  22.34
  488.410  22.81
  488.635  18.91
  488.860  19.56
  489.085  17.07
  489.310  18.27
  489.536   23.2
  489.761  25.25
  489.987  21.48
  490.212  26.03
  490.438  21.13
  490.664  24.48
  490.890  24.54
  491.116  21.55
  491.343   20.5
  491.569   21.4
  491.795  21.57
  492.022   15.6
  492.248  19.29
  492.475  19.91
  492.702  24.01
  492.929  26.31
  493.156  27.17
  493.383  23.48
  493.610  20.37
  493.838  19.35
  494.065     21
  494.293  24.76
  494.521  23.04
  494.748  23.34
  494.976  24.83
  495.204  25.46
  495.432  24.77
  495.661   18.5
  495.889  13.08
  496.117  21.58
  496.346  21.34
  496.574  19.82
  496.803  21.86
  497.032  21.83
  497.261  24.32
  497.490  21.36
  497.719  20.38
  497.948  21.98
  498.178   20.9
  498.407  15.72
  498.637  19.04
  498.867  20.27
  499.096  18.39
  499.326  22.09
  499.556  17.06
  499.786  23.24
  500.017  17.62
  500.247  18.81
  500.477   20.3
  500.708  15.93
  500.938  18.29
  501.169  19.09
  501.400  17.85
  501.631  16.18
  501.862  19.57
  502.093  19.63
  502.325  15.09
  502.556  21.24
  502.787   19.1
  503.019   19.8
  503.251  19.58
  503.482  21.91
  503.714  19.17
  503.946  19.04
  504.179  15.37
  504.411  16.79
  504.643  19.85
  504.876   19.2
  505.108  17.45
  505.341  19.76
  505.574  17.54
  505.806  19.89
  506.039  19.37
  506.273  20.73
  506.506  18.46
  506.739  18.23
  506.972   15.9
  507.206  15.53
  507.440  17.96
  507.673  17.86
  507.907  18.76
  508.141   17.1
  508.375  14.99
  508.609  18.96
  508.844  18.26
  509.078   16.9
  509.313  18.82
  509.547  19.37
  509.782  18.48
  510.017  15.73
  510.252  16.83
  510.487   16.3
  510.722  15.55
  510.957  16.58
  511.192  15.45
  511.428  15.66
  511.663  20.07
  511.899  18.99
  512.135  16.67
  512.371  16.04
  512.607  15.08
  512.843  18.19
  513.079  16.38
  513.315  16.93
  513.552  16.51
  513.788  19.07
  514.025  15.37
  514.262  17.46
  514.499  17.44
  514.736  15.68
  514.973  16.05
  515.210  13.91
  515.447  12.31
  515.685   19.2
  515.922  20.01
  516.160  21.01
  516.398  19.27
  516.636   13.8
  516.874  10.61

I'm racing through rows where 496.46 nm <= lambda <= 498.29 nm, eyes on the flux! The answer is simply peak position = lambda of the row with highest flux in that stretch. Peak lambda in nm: 497.261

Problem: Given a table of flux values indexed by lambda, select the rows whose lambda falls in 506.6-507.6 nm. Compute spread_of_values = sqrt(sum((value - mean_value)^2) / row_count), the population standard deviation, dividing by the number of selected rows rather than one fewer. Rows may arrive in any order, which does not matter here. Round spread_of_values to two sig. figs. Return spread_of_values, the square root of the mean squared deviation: 1.2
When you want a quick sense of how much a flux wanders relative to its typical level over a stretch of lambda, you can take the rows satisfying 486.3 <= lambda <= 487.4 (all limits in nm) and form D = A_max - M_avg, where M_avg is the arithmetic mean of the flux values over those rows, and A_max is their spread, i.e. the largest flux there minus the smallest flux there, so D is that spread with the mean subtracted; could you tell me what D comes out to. -13.8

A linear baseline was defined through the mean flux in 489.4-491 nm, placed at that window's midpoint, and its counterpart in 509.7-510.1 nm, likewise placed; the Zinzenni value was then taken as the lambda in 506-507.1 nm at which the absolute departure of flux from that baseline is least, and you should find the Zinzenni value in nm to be 506.739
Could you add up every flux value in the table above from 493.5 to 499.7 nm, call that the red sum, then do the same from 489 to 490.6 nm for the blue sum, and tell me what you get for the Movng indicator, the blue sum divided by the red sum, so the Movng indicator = 0.27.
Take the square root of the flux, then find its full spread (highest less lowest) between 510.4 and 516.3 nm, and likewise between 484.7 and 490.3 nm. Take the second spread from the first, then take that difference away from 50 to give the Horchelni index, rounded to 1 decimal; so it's 49.9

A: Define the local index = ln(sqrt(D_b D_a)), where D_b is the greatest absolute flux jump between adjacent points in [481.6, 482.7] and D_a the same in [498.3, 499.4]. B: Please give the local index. 1.28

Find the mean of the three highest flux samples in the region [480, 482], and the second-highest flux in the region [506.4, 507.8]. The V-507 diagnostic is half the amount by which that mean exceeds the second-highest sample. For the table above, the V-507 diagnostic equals 2.4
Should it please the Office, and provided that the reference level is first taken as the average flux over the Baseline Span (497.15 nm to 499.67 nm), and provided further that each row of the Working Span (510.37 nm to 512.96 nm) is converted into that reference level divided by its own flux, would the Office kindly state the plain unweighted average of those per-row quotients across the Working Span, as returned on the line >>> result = 1.21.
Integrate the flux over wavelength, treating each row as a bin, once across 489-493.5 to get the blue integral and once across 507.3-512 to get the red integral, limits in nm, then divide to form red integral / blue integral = 0.82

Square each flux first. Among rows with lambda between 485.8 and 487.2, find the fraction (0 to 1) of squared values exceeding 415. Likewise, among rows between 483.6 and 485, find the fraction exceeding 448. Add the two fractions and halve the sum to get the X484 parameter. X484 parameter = 0.50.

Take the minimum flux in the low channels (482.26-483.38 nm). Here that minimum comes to 18.64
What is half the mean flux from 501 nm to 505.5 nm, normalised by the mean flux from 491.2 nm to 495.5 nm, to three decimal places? 0.417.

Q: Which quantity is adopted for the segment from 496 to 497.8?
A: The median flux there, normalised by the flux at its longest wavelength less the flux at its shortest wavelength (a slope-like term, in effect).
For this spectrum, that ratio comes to -18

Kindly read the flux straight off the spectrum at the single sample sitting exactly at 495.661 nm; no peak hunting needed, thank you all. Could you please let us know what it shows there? 18.5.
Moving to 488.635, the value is 18.91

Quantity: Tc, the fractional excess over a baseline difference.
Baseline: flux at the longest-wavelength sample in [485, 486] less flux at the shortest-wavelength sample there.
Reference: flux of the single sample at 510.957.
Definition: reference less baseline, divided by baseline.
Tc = 43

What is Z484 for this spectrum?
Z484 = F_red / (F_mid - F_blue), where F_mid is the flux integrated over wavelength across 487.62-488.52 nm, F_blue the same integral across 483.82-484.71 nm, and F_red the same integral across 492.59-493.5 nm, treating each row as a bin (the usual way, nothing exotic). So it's 16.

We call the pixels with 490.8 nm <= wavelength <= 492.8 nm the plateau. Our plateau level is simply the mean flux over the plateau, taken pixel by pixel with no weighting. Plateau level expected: 20.9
